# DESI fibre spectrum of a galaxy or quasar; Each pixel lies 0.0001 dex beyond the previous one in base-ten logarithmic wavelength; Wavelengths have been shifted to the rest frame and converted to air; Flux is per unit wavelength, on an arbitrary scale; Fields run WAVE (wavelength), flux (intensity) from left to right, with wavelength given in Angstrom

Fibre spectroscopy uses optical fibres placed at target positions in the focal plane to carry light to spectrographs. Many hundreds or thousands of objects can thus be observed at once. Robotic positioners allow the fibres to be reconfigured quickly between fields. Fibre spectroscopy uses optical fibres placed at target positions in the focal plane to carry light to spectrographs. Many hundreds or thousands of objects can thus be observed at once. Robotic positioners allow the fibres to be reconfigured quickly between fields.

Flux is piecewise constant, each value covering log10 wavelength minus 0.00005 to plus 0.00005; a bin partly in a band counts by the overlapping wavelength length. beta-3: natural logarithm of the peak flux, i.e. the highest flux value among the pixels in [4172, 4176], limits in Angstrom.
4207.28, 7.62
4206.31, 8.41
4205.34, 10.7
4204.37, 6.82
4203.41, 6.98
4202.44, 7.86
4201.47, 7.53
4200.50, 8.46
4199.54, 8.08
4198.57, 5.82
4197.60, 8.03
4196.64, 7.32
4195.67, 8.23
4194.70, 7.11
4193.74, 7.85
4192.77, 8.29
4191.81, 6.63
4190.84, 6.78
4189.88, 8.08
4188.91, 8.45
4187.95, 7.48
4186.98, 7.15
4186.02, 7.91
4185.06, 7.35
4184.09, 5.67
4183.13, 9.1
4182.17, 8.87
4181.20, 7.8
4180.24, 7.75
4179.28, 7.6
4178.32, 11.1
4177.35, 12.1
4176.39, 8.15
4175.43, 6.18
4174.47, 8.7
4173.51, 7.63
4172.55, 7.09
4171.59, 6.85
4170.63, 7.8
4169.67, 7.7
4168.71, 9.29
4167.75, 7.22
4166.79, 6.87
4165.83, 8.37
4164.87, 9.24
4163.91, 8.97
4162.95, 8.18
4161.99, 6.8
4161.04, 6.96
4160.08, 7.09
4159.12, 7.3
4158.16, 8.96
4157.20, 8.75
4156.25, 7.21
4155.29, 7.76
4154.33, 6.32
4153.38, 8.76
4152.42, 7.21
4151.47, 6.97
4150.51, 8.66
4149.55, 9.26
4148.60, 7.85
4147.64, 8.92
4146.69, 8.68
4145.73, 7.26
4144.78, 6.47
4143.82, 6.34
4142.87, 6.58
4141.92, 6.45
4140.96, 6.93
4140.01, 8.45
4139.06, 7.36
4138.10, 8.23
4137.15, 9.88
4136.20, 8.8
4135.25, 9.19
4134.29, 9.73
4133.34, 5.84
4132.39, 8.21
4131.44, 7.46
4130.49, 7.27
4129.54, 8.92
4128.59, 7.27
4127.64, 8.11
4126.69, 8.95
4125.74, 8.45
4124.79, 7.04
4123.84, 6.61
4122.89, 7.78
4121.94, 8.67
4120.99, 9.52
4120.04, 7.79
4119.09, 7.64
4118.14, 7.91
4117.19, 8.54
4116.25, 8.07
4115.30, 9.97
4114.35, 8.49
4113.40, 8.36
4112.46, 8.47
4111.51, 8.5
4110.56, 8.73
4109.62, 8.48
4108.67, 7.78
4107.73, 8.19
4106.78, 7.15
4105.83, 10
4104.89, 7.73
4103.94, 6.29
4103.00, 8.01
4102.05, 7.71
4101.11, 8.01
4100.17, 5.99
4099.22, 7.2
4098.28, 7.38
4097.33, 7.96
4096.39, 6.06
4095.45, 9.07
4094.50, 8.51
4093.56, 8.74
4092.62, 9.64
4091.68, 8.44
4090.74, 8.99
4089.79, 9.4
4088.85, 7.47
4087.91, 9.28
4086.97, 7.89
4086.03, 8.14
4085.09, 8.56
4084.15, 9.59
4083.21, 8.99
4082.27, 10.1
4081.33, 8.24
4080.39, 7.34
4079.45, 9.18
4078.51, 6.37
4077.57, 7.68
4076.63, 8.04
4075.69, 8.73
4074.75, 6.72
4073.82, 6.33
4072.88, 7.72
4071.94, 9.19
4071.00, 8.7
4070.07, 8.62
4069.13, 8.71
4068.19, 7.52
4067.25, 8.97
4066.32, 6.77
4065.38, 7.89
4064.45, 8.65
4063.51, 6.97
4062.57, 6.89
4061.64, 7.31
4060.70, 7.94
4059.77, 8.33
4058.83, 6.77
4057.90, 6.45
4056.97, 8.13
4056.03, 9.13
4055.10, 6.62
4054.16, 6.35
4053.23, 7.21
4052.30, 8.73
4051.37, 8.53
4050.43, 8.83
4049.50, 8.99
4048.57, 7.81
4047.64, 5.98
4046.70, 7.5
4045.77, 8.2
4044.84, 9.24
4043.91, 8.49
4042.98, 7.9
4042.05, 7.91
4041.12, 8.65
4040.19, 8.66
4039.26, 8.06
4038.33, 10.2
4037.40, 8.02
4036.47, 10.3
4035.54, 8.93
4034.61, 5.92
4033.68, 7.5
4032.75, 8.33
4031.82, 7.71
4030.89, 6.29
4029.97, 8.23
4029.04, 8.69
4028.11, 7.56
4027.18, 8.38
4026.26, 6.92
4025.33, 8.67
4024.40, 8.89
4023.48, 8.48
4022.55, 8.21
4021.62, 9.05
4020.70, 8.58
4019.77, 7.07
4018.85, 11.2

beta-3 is 2.16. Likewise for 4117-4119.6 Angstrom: 2.14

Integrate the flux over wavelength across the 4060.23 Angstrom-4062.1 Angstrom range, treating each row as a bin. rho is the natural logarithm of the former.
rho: 2.66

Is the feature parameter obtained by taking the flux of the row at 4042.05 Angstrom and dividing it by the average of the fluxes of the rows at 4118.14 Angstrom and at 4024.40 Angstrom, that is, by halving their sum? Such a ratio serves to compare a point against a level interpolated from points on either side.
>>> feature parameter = 0.94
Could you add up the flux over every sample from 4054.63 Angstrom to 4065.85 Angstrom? 91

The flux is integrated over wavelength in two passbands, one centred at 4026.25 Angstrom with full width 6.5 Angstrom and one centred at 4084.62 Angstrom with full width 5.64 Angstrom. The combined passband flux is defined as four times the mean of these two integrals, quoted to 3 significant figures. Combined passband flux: 207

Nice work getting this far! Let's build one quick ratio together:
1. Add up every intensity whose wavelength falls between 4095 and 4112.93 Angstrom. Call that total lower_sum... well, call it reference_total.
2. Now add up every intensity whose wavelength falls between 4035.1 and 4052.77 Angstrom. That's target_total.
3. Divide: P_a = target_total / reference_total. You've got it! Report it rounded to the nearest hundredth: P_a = 1.08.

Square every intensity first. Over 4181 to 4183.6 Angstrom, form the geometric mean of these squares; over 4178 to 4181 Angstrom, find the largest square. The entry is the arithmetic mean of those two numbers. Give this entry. 98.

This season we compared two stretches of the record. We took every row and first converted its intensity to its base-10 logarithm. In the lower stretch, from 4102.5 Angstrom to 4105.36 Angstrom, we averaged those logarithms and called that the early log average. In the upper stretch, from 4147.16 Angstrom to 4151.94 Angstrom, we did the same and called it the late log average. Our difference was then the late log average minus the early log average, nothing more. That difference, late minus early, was 0.055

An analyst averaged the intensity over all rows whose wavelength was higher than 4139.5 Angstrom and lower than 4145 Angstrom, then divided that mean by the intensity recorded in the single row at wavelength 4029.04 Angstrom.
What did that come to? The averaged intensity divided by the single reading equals 0.79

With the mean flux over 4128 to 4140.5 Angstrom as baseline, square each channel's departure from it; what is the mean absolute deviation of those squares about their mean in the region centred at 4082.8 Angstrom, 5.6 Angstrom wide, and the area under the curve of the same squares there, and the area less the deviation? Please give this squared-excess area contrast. 5.5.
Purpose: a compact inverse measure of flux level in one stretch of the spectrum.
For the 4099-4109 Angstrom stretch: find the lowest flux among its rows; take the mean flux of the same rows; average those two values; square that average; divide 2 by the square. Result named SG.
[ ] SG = 0.043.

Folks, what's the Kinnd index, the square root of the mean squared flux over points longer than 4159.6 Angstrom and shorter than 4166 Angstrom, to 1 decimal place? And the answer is 8.0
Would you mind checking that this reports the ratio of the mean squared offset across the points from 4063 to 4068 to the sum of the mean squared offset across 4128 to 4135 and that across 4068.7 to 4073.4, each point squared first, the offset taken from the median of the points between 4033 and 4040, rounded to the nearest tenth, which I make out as 0.4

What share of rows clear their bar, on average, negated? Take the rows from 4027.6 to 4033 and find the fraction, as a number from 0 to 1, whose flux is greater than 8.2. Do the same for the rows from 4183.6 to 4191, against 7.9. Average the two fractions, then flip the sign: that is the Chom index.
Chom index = -0.44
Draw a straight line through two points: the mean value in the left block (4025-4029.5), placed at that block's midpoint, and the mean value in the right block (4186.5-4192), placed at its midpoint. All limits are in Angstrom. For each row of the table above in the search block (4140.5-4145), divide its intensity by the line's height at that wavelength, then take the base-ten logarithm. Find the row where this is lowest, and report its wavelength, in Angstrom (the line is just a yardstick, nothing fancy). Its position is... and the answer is 4143.82 Angstrom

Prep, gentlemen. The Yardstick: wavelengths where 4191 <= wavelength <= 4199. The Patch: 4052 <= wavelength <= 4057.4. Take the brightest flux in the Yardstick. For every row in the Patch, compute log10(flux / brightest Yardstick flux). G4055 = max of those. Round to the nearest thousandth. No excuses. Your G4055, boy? 0.042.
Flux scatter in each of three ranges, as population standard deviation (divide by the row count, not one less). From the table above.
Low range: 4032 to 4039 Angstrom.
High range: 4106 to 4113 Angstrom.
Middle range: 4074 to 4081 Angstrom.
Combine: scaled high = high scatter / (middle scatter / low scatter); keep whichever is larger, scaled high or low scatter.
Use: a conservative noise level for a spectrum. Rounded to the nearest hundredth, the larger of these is 1.43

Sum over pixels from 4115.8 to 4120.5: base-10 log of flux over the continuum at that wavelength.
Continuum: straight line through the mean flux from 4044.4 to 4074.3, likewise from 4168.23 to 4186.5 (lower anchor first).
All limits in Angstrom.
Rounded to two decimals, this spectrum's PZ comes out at 0.00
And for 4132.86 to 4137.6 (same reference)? 0.13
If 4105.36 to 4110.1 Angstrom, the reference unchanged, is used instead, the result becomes 0.08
